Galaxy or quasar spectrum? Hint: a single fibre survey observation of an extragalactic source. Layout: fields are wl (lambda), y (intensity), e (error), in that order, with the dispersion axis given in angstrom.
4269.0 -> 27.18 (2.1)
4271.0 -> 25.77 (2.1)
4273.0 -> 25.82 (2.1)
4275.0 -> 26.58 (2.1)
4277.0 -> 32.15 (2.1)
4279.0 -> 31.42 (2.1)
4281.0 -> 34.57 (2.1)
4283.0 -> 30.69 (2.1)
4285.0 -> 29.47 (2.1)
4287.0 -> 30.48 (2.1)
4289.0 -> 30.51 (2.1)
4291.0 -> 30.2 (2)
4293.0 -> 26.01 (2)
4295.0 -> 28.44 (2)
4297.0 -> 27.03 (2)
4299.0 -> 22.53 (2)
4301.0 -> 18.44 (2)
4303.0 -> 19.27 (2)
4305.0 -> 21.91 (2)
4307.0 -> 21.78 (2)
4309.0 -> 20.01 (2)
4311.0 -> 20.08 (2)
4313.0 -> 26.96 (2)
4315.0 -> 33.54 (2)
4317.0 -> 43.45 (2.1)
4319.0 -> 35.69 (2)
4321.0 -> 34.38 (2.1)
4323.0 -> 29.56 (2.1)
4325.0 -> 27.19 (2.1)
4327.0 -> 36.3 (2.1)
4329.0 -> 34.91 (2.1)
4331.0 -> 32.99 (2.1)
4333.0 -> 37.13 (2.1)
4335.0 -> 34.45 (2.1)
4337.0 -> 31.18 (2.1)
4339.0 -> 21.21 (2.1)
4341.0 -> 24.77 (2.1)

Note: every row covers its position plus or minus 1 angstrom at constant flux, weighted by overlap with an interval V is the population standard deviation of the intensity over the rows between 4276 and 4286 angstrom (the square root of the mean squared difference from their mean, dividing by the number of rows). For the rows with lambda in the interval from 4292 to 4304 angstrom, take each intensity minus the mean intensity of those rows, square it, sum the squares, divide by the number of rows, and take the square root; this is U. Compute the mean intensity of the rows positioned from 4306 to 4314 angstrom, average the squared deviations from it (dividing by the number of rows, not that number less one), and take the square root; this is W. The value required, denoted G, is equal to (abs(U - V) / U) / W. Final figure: 0.20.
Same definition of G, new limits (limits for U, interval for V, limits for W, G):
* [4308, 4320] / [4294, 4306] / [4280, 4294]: 0.24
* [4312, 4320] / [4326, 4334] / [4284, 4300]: 0.28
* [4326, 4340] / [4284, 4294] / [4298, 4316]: 0.15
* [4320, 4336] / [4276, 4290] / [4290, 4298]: 0.33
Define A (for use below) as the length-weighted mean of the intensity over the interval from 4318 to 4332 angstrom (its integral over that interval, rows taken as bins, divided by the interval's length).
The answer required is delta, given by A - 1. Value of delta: 32.0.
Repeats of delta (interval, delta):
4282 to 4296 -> 28.4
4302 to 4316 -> 22.4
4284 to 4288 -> 29.0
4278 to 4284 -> 31.2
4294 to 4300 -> 25.0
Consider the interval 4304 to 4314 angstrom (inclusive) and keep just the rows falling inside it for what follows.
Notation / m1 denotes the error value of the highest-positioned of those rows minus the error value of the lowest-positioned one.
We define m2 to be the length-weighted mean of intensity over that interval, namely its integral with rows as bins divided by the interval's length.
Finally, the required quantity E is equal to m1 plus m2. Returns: 22.1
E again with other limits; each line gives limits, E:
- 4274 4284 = 31.1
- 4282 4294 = 29.5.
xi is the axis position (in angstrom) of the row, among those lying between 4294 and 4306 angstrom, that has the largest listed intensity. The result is 4295.0 angstrom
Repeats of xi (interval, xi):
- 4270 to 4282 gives 4281.0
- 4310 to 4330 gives 4317.0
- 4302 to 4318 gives 4317.0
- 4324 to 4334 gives 4333.0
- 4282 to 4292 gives 4283.0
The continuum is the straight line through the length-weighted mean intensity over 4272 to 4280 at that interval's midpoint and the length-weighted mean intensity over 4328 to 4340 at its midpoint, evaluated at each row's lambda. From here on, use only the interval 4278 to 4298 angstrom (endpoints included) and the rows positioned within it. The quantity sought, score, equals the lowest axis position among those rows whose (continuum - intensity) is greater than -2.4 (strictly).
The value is 4279.0 angstrom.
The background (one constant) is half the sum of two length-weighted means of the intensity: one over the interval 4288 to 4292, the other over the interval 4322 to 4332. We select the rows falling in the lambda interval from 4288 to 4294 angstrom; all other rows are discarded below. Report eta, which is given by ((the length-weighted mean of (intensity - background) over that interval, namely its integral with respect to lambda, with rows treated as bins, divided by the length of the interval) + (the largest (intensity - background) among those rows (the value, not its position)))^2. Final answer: 10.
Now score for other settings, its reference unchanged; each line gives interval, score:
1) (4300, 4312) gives 4301.0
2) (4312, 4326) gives 4313.0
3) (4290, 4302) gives 4291.0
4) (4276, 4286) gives 4279.0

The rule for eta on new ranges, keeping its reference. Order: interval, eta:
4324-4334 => 69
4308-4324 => 129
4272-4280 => 2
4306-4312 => 406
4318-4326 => 24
